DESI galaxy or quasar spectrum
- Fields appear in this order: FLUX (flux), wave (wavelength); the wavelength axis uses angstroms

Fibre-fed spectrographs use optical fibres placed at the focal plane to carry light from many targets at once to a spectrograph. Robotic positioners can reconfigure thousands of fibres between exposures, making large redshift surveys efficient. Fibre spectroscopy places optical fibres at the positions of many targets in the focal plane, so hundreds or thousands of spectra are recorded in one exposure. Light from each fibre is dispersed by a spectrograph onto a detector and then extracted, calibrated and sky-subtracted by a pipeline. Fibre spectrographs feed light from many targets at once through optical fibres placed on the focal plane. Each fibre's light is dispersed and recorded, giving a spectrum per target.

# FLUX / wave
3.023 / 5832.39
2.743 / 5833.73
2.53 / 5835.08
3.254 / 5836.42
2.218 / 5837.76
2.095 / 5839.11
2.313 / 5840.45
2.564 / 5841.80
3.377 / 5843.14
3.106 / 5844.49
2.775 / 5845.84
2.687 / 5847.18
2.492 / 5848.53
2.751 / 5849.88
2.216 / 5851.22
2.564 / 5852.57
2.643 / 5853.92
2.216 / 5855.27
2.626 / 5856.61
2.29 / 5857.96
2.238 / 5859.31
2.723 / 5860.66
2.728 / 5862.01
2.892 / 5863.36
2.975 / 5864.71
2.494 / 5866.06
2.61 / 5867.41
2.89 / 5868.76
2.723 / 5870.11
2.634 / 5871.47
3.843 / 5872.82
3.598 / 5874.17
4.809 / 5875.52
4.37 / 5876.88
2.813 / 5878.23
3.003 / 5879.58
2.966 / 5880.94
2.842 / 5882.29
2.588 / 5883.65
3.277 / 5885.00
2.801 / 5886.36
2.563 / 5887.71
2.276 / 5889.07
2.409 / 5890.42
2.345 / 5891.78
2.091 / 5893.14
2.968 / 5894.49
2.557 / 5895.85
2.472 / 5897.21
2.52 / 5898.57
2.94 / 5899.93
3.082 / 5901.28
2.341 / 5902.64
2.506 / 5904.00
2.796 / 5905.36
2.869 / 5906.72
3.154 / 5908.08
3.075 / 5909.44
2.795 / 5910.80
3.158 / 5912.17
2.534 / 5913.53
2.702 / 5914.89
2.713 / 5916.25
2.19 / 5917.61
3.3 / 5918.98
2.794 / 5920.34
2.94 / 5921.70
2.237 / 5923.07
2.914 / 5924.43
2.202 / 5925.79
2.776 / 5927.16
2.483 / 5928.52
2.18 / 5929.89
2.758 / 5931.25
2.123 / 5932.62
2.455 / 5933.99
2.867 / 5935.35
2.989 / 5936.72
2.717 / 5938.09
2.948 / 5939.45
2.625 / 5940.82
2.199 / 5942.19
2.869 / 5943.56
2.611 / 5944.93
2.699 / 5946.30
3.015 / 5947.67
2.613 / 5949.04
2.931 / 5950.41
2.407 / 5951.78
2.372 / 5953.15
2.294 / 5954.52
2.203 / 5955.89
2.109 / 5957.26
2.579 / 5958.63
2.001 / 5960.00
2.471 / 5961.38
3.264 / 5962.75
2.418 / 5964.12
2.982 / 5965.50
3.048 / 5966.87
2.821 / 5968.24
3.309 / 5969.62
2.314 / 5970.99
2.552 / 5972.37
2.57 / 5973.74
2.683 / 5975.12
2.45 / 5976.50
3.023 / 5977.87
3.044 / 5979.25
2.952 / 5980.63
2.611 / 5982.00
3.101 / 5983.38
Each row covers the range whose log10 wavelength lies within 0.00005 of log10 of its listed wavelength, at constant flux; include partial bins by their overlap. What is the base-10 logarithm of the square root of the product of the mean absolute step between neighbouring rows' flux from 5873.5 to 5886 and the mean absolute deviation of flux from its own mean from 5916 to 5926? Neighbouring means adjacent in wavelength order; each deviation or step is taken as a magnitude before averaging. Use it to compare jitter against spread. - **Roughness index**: -0.36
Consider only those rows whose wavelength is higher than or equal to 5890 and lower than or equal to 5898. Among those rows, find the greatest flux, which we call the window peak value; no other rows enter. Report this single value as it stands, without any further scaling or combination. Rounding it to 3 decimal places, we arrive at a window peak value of 2.968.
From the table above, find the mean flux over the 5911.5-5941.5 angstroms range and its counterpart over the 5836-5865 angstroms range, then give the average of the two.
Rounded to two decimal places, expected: 2.64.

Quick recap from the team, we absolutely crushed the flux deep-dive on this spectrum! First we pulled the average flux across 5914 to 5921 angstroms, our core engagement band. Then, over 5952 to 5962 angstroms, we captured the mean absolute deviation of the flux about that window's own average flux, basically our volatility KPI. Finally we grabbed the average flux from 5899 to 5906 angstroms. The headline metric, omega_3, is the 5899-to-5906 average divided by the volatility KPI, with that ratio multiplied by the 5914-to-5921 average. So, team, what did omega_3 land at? 47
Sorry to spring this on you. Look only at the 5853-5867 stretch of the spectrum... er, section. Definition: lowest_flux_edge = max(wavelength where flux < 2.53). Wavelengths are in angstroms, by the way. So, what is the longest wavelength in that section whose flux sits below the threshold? 5866.06 angstroms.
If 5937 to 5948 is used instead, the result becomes 5942.19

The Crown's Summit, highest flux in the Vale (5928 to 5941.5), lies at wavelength 5936.72 angstroms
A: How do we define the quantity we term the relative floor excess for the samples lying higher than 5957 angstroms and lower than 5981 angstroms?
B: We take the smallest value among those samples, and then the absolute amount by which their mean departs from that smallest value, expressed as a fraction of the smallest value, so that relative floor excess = 0.35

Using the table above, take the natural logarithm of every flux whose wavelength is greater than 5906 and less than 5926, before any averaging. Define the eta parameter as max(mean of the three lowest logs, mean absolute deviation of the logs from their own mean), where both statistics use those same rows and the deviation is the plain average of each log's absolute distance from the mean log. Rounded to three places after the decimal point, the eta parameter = 0.793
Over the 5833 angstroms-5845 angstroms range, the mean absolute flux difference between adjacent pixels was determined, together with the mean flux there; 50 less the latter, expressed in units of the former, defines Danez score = 104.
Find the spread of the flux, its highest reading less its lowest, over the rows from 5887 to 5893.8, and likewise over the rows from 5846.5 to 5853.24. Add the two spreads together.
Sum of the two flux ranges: 1.0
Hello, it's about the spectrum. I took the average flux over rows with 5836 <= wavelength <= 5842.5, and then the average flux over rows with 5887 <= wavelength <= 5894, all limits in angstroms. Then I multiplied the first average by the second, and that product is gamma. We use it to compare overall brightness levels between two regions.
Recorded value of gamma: 5.8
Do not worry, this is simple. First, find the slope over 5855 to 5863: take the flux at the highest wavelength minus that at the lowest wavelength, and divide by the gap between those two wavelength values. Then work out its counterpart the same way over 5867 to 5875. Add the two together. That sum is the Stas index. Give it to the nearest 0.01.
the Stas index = 0.22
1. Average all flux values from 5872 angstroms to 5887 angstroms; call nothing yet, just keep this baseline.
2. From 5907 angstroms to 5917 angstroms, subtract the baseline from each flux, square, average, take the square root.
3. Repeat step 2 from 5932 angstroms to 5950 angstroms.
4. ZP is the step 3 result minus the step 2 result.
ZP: 0.20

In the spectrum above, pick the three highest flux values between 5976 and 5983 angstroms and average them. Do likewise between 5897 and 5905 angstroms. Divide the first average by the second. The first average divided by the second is 1.1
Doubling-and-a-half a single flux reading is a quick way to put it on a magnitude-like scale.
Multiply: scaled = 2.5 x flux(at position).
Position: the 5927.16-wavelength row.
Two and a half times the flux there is 6.9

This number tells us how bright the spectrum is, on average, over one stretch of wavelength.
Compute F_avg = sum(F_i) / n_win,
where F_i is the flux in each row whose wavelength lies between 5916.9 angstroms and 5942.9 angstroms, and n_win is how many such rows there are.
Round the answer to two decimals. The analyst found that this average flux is 2.62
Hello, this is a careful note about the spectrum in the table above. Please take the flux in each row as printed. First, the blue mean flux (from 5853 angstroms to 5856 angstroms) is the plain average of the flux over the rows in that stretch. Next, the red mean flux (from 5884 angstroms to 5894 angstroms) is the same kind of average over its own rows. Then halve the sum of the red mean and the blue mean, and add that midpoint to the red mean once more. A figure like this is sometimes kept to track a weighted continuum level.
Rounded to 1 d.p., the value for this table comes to 5.0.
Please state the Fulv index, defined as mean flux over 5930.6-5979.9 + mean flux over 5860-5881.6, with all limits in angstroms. 5.78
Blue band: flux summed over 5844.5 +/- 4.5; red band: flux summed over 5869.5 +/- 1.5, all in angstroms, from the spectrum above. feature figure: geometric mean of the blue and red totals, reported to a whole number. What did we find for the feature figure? 10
